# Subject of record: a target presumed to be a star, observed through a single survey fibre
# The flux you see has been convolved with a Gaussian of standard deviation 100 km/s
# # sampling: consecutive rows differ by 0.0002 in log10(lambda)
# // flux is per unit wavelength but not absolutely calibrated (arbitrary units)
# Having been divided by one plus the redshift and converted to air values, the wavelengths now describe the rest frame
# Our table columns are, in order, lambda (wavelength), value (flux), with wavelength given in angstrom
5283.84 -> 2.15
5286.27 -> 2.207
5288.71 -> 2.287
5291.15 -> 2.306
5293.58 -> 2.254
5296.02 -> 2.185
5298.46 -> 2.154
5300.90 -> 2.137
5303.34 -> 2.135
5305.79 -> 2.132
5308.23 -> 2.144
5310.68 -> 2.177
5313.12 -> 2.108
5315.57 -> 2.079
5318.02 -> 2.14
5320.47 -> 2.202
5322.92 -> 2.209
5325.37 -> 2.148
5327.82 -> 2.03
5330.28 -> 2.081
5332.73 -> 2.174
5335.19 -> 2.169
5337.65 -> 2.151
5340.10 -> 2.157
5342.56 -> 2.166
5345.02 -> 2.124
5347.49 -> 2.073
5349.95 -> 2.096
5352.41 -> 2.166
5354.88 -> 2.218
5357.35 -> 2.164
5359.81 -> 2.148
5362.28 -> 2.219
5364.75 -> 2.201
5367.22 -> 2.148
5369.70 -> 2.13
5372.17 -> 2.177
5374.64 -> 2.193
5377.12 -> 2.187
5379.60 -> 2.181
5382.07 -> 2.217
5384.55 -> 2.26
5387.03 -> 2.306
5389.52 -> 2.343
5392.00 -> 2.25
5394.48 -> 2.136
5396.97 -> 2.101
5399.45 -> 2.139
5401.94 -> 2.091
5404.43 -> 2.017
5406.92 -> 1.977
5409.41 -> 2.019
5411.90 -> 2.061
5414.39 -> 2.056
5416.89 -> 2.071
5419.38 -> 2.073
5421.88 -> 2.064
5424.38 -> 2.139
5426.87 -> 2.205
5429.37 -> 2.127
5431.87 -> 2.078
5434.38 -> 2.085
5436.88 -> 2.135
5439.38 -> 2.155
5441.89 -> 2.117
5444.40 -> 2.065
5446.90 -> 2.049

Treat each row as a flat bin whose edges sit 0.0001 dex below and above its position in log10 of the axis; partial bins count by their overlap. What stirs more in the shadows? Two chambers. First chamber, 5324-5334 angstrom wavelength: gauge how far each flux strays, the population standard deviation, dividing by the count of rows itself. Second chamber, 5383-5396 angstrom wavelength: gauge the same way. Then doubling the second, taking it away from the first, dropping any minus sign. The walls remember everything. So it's 0.08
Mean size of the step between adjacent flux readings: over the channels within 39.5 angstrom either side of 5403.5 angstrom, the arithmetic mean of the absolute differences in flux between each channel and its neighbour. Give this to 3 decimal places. 0.040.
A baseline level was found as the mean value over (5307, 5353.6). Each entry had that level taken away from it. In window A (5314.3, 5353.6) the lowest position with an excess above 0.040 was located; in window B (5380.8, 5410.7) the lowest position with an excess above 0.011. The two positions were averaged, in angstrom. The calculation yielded 5351.3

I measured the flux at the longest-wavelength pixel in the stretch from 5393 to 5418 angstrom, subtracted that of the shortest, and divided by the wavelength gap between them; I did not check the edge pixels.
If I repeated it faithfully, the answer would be -0.0029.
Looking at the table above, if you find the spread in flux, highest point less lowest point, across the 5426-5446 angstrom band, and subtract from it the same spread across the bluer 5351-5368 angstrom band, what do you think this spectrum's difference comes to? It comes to 0.07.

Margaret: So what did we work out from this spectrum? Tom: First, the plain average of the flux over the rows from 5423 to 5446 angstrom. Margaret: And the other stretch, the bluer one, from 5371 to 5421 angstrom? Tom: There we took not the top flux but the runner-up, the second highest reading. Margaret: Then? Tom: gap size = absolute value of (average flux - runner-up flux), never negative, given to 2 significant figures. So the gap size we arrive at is 0.18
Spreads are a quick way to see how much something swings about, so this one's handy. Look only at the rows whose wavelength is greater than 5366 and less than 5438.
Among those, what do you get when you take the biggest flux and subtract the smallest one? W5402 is 0.366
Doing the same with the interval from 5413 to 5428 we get 0.149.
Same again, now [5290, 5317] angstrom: 0.227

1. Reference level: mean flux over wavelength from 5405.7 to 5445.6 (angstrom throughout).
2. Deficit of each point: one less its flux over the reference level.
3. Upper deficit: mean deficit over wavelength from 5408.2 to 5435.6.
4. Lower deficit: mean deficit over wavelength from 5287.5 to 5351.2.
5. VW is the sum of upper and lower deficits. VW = -0.031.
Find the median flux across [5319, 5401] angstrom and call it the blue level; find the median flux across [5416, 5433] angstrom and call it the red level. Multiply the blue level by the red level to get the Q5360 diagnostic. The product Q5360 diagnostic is 4.50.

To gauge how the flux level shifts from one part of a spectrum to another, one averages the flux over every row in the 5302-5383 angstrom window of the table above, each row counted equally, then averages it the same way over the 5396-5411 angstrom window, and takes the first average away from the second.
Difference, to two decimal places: -0.10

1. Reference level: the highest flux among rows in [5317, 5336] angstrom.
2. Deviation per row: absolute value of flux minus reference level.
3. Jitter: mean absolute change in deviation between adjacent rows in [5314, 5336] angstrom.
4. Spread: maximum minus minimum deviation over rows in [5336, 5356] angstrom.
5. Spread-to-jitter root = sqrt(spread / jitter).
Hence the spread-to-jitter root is 1.5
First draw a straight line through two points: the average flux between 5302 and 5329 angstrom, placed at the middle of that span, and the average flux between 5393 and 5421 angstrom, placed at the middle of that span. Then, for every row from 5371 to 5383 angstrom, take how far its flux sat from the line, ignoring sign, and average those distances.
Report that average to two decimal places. 0.10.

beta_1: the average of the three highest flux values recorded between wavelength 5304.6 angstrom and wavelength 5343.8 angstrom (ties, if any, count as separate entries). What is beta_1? 2.20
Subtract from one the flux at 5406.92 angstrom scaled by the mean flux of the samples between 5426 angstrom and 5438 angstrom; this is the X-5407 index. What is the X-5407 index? 0.07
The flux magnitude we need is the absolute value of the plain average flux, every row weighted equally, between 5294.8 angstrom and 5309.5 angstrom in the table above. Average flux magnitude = 2.15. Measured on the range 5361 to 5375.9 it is 2.18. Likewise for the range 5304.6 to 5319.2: 2.13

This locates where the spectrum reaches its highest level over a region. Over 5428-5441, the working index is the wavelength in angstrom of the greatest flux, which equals 5439.38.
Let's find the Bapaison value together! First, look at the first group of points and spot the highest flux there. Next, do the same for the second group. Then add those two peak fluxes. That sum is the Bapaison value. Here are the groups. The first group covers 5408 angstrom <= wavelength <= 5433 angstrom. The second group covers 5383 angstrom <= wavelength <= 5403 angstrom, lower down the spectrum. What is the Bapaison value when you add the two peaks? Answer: 4.55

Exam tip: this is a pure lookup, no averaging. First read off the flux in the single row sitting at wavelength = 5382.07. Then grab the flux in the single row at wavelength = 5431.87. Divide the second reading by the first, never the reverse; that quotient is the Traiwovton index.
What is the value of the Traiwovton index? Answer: 0.937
